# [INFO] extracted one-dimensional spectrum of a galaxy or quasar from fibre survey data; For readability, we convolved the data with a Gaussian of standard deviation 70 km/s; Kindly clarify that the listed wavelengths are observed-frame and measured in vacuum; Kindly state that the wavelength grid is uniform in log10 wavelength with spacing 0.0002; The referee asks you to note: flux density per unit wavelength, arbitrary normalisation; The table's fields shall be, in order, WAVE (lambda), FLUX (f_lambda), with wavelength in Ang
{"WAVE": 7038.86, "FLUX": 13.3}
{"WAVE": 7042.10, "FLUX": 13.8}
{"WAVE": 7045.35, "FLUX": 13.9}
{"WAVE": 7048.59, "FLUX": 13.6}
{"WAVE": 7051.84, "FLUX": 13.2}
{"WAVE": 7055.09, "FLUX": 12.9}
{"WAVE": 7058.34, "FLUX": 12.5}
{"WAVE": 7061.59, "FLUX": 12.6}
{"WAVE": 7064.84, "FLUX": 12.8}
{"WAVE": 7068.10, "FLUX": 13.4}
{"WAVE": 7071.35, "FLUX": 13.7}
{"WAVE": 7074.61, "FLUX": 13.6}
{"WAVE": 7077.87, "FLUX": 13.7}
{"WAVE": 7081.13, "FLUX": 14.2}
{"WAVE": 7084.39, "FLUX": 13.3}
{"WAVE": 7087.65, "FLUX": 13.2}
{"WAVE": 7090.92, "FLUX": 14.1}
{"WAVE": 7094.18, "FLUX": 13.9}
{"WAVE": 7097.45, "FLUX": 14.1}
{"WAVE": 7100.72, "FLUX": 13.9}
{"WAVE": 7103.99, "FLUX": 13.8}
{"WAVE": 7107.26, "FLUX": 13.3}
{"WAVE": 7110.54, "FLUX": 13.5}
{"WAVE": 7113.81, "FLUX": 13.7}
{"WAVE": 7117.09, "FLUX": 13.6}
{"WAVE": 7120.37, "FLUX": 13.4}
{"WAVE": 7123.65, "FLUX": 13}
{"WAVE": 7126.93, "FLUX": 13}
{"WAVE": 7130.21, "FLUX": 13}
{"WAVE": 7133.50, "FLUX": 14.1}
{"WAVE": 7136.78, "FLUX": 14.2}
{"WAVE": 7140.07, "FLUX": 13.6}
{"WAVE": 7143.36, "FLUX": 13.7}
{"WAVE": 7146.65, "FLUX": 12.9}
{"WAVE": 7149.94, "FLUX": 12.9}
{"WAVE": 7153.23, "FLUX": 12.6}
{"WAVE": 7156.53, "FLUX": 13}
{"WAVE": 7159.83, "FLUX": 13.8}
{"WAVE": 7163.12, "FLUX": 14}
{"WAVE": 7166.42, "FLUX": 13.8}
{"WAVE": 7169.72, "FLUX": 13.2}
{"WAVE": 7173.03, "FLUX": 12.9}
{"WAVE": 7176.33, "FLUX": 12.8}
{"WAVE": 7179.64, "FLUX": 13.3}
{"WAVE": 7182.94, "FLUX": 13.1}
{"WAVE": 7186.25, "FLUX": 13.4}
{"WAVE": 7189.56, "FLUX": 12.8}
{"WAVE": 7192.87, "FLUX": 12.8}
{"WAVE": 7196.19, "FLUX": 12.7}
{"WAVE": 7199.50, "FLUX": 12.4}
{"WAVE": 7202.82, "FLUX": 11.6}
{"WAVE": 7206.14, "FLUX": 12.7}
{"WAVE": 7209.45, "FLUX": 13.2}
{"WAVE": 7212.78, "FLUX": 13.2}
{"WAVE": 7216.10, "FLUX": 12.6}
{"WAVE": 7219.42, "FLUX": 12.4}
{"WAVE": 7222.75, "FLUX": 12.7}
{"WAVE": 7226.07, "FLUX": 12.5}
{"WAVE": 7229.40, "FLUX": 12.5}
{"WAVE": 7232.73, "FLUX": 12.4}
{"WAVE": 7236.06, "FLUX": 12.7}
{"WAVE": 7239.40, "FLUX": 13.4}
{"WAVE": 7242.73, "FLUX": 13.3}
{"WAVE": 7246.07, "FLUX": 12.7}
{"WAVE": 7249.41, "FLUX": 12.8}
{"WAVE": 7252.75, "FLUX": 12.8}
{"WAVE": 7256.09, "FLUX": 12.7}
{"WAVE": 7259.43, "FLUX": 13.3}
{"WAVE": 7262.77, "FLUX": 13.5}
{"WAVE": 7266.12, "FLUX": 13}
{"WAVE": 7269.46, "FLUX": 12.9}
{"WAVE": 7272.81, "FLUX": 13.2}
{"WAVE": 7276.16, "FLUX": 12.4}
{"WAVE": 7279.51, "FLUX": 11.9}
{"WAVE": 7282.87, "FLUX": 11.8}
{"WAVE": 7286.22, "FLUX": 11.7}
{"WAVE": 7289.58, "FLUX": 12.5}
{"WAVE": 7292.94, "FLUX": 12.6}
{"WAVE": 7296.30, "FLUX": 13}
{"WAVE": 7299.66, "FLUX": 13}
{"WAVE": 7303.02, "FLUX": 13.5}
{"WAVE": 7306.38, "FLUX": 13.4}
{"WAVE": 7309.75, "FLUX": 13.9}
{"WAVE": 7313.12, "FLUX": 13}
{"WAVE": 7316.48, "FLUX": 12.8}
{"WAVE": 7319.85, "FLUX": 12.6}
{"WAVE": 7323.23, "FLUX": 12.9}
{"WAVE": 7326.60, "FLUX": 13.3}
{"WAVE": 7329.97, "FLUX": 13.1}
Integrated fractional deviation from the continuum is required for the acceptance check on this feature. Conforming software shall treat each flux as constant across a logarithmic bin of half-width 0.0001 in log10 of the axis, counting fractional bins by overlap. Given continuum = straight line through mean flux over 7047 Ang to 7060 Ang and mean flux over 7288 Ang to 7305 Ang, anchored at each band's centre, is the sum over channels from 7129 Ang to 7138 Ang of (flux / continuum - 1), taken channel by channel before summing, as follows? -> 0.18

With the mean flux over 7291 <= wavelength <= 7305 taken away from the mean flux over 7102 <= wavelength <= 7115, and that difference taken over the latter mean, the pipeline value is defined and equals 0.041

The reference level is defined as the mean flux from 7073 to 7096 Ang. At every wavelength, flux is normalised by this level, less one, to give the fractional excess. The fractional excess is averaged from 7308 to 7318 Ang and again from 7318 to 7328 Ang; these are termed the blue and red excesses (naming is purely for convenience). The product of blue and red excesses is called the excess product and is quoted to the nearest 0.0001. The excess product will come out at 0.0020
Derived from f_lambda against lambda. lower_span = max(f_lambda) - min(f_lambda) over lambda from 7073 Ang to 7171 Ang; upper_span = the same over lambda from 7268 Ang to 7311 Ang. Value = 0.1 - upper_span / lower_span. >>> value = -1.3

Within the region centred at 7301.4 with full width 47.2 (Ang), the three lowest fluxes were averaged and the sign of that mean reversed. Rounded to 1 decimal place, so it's -11.8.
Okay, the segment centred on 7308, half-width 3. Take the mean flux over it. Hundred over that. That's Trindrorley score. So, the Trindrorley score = 7.33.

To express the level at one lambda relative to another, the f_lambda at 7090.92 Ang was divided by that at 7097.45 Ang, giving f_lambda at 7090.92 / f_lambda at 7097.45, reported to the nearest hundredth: 1.00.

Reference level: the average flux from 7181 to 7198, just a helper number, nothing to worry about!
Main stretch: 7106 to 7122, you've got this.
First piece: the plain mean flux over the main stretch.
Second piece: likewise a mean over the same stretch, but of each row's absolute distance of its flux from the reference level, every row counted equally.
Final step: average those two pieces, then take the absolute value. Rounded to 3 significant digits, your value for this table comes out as 7.02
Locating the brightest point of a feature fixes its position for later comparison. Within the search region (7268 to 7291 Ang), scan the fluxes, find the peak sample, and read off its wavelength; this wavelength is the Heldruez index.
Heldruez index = 7272.81 Ang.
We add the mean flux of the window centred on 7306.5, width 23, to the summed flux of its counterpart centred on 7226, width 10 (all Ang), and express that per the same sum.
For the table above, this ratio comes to 1.35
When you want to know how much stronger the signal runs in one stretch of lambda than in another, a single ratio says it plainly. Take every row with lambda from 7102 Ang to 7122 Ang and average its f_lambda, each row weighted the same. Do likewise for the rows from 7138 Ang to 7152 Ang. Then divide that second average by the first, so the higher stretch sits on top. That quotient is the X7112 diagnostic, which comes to 0.98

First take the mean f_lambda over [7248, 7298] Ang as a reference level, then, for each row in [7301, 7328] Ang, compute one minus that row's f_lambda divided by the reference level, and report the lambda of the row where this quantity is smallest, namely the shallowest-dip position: 7309.75 Ang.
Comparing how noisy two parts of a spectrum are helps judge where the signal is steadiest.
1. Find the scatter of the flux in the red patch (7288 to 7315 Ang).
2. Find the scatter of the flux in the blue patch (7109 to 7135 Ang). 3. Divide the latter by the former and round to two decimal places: 0.85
